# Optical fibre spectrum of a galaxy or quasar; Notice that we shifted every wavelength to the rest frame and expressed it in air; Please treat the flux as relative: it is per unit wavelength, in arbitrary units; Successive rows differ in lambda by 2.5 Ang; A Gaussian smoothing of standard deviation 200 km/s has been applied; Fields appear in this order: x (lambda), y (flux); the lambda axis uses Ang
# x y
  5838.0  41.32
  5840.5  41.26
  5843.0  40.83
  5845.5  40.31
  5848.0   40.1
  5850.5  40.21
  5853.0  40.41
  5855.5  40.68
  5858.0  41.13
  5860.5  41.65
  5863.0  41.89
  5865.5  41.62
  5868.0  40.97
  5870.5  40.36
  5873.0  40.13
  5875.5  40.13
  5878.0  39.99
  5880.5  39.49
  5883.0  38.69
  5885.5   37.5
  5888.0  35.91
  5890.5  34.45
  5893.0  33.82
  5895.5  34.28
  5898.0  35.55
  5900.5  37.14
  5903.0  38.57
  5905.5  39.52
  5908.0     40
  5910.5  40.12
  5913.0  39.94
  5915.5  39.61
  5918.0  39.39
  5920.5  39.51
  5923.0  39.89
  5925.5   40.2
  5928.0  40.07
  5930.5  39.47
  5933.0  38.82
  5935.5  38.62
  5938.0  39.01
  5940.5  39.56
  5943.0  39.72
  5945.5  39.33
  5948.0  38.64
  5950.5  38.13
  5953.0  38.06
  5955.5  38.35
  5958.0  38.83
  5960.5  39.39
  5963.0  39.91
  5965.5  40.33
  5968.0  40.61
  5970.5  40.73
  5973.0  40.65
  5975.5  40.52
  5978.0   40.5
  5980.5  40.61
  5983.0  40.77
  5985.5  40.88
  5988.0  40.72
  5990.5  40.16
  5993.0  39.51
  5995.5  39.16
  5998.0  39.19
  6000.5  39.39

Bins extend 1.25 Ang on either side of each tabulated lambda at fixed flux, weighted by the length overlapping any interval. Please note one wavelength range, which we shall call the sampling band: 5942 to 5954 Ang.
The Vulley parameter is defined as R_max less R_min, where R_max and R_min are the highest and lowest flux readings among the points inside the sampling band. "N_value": 1.7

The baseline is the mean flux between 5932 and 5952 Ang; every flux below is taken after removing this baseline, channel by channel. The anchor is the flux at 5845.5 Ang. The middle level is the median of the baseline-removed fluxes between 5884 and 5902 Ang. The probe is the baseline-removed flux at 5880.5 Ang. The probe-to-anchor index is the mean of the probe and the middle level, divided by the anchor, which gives -1.1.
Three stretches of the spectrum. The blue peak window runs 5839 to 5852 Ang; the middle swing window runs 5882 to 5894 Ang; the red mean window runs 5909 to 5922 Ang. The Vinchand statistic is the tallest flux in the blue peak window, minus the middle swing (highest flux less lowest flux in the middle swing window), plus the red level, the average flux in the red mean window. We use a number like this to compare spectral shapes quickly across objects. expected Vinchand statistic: 76.1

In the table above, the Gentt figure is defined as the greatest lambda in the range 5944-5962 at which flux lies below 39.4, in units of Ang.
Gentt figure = 5960.5 Ang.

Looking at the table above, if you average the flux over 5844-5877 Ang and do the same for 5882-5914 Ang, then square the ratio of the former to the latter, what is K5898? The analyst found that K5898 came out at 1.19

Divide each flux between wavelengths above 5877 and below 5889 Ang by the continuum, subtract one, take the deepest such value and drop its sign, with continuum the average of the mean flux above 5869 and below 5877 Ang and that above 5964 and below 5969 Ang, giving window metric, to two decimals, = 0.11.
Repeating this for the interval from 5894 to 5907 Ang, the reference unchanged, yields 0.15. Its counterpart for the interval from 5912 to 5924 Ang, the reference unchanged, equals 0.02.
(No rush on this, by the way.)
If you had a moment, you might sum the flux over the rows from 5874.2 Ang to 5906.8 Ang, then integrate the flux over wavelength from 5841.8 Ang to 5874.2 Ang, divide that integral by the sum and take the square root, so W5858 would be 1.65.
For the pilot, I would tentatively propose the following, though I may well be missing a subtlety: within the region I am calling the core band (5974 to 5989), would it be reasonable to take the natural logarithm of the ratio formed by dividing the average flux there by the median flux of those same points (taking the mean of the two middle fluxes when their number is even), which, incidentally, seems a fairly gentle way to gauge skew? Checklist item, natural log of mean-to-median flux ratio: 0.000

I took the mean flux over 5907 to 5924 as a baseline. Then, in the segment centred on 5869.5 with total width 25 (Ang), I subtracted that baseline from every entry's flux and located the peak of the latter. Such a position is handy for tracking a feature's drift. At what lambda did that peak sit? 5863.0 Ang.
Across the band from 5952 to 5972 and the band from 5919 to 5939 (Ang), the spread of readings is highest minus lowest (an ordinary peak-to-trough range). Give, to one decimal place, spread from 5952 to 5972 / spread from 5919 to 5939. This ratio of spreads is 1.7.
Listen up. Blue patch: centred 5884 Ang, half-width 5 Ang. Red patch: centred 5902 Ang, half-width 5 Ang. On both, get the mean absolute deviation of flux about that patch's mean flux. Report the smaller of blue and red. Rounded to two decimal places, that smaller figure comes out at 1.19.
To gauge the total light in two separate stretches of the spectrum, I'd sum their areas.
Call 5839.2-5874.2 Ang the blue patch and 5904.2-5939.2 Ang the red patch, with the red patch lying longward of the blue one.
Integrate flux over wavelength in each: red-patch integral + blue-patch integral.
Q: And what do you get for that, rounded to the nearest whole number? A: 2814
